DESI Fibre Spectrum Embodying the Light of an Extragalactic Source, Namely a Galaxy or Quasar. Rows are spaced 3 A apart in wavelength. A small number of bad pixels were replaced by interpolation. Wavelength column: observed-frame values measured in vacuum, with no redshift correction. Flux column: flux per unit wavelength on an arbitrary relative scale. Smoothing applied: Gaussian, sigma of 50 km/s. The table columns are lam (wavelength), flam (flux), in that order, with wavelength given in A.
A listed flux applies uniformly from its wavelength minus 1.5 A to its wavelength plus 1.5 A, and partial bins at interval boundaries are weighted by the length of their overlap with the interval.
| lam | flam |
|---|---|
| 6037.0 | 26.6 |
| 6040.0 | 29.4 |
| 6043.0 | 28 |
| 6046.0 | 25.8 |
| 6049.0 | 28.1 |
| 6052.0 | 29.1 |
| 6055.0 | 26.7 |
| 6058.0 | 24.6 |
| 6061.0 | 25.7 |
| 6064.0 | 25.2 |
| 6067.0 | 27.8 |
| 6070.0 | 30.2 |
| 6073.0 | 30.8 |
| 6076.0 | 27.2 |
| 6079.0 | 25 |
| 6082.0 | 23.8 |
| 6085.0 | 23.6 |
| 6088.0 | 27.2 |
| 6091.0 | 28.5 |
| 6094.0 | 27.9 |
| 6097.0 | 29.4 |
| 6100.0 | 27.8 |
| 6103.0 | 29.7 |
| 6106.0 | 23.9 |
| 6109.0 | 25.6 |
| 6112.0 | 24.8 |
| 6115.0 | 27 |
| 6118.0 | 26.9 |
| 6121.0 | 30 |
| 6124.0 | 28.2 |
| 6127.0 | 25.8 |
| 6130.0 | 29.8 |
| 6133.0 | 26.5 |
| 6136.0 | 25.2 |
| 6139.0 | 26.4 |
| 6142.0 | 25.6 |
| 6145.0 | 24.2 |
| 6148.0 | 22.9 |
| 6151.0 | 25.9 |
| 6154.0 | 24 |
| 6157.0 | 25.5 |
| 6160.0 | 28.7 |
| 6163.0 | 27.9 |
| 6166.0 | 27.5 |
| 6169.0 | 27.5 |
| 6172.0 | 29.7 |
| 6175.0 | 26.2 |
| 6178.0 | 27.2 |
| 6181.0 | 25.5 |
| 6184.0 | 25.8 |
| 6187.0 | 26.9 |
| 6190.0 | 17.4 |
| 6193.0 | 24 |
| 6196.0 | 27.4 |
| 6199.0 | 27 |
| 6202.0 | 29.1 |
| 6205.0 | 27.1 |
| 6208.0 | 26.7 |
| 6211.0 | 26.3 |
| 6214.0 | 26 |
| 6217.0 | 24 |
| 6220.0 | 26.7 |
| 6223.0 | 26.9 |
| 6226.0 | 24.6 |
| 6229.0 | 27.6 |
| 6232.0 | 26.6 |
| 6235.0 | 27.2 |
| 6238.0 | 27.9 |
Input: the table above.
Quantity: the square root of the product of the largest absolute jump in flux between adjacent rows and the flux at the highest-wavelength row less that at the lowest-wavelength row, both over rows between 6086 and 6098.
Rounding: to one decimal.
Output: 1.8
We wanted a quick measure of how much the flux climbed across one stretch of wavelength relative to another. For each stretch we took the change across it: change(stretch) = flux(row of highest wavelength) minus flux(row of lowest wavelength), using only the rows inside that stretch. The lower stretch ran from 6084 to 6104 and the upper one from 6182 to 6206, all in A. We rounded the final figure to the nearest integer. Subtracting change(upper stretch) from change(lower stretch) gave 5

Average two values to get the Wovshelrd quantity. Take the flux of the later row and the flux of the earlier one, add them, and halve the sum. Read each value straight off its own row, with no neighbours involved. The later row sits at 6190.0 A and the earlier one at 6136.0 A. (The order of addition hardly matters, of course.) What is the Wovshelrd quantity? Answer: 21.3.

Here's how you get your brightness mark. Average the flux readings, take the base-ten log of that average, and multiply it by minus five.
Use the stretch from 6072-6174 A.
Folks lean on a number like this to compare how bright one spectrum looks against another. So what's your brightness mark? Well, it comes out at -7.14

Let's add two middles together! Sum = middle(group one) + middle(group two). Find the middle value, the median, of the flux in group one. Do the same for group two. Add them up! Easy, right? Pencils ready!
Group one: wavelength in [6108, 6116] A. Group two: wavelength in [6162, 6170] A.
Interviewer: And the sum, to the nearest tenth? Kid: 53.1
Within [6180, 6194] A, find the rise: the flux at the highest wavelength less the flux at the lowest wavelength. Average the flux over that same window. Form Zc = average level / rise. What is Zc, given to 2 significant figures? -16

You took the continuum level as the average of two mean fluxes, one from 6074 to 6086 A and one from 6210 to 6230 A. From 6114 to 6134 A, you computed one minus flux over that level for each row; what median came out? -0.06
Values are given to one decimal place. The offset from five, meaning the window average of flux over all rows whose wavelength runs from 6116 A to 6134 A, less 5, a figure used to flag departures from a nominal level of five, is 22.9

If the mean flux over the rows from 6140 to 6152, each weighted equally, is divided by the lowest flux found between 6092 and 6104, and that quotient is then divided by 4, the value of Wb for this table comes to 0.222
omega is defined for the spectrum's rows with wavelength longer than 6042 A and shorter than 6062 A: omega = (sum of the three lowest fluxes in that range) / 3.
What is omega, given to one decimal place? 25.4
